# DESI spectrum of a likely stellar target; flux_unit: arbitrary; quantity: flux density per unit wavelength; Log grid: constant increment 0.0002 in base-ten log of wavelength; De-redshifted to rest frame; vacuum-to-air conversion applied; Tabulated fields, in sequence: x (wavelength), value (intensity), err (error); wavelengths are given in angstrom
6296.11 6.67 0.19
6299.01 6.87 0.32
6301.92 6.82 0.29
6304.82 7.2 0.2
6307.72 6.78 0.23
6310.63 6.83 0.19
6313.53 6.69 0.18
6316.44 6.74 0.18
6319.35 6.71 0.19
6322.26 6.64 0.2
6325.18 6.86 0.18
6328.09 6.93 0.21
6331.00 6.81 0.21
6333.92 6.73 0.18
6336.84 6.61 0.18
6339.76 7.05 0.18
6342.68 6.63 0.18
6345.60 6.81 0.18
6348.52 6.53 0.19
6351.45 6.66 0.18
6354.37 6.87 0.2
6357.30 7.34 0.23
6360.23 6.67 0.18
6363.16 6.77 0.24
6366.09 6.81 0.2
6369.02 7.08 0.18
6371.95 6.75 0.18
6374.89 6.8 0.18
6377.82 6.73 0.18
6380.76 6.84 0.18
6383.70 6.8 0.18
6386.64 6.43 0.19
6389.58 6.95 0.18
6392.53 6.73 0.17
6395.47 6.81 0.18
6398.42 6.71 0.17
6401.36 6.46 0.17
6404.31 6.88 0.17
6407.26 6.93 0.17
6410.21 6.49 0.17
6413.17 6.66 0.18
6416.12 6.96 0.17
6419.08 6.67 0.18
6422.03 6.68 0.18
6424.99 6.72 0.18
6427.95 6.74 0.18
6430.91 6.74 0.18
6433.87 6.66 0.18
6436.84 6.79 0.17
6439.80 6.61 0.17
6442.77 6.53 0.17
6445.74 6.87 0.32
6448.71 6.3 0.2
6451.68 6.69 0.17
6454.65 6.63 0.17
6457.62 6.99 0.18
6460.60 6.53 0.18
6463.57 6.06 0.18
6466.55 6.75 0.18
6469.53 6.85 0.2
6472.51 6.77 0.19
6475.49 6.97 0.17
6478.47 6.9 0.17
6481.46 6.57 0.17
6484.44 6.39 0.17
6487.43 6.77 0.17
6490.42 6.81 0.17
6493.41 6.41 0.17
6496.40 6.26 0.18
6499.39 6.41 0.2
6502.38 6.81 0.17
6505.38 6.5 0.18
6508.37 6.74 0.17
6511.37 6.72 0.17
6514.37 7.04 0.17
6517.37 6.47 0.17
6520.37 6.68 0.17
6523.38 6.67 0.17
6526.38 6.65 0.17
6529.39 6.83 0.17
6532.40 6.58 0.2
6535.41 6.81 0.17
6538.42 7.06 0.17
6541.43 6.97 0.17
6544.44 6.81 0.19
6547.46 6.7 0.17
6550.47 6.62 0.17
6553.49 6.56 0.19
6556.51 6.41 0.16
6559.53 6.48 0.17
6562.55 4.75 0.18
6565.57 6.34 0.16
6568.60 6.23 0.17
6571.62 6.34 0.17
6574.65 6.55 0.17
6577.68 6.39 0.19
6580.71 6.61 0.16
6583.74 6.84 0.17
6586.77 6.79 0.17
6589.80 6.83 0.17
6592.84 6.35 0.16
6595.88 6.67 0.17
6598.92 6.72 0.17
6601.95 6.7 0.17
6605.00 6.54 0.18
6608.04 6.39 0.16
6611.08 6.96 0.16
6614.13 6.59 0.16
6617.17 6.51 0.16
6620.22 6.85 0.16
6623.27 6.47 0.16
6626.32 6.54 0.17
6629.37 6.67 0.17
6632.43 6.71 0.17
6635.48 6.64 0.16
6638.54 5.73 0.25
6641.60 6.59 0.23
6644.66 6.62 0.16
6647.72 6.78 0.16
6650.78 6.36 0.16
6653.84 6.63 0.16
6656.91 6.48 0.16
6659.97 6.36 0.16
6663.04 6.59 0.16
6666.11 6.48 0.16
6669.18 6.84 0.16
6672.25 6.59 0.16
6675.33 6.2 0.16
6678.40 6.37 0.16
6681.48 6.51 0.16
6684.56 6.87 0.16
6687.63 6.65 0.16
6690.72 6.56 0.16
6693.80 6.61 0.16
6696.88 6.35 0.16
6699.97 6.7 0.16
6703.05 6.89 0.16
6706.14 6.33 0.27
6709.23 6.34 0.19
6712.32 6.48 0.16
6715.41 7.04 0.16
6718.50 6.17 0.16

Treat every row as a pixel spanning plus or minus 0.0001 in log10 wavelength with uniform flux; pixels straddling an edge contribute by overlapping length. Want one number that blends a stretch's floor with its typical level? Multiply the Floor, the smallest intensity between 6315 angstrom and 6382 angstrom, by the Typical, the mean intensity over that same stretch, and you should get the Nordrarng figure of 44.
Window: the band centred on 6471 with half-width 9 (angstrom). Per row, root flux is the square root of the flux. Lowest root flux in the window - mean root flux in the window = -0.13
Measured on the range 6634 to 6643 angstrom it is -0.12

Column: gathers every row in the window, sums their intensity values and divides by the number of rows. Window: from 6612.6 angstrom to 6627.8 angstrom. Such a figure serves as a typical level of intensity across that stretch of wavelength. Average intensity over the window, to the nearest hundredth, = 6.59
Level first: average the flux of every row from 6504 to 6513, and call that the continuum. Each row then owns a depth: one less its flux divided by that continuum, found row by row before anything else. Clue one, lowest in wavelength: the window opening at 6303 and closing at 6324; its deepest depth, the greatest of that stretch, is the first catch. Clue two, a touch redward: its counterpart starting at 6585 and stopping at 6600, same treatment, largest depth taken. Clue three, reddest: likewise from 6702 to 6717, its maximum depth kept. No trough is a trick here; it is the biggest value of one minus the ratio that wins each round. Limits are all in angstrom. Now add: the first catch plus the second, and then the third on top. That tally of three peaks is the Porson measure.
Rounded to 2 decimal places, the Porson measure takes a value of 0.10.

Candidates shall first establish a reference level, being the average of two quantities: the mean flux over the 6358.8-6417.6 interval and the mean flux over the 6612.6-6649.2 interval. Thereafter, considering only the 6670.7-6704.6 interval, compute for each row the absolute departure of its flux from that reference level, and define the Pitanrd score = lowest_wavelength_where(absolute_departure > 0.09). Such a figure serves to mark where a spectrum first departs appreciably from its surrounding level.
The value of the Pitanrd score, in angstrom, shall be 6675.33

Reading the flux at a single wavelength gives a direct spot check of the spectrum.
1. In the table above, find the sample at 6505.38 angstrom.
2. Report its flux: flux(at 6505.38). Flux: 6.5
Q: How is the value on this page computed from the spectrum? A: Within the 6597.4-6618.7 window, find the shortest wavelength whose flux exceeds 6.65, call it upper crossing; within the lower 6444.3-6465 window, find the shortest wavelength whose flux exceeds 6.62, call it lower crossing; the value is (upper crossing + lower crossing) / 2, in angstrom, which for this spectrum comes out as 6522.3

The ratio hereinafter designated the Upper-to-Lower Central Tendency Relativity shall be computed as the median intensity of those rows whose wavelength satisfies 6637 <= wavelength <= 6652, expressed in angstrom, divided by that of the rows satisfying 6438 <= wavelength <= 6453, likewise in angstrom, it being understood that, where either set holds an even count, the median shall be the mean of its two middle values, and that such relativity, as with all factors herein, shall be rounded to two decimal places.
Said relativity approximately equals 1.00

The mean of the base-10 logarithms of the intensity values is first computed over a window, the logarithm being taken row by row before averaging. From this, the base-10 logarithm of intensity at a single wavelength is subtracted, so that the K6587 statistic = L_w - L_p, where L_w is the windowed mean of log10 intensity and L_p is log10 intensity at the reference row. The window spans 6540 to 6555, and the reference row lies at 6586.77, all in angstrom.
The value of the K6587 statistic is -0.004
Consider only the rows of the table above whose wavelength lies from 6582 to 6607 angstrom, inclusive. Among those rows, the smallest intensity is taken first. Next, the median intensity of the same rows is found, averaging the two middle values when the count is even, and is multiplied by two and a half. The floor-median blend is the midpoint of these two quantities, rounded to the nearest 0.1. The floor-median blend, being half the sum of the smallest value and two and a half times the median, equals 11.6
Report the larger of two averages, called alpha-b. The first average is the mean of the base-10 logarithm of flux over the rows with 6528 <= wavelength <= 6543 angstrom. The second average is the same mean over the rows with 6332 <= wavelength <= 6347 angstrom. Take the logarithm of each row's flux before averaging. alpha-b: 0.836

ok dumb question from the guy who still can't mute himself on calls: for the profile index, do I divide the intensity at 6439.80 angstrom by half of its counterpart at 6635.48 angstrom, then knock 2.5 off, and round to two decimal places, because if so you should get -0.51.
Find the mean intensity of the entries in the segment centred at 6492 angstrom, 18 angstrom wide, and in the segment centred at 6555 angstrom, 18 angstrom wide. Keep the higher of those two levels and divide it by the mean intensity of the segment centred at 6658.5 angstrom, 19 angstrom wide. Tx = 1.00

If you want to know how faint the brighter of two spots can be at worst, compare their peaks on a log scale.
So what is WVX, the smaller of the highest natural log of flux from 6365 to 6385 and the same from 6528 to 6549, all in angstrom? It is 1.95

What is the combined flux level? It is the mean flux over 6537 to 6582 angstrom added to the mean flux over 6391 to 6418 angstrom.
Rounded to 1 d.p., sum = 13.2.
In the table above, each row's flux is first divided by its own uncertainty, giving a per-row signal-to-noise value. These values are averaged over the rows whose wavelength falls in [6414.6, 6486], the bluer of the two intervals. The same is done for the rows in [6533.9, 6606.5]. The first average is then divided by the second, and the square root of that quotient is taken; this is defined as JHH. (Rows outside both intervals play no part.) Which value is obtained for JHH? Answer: 0.983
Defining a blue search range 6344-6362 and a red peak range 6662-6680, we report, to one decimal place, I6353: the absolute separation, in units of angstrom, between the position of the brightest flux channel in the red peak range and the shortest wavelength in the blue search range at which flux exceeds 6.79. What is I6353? 323.6 angstrom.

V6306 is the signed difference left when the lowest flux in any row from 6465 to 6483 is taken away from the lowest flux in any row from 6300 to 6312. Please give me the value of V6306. 0.21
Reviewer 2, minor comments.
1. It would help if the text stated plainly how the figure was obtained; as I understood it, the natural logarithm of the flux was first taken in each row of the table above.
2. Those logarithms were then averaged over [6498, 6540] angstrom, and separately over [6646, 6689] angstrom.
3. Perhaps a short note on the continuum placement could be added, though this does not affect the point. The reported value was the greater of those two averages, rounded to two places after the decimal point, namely 1.90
